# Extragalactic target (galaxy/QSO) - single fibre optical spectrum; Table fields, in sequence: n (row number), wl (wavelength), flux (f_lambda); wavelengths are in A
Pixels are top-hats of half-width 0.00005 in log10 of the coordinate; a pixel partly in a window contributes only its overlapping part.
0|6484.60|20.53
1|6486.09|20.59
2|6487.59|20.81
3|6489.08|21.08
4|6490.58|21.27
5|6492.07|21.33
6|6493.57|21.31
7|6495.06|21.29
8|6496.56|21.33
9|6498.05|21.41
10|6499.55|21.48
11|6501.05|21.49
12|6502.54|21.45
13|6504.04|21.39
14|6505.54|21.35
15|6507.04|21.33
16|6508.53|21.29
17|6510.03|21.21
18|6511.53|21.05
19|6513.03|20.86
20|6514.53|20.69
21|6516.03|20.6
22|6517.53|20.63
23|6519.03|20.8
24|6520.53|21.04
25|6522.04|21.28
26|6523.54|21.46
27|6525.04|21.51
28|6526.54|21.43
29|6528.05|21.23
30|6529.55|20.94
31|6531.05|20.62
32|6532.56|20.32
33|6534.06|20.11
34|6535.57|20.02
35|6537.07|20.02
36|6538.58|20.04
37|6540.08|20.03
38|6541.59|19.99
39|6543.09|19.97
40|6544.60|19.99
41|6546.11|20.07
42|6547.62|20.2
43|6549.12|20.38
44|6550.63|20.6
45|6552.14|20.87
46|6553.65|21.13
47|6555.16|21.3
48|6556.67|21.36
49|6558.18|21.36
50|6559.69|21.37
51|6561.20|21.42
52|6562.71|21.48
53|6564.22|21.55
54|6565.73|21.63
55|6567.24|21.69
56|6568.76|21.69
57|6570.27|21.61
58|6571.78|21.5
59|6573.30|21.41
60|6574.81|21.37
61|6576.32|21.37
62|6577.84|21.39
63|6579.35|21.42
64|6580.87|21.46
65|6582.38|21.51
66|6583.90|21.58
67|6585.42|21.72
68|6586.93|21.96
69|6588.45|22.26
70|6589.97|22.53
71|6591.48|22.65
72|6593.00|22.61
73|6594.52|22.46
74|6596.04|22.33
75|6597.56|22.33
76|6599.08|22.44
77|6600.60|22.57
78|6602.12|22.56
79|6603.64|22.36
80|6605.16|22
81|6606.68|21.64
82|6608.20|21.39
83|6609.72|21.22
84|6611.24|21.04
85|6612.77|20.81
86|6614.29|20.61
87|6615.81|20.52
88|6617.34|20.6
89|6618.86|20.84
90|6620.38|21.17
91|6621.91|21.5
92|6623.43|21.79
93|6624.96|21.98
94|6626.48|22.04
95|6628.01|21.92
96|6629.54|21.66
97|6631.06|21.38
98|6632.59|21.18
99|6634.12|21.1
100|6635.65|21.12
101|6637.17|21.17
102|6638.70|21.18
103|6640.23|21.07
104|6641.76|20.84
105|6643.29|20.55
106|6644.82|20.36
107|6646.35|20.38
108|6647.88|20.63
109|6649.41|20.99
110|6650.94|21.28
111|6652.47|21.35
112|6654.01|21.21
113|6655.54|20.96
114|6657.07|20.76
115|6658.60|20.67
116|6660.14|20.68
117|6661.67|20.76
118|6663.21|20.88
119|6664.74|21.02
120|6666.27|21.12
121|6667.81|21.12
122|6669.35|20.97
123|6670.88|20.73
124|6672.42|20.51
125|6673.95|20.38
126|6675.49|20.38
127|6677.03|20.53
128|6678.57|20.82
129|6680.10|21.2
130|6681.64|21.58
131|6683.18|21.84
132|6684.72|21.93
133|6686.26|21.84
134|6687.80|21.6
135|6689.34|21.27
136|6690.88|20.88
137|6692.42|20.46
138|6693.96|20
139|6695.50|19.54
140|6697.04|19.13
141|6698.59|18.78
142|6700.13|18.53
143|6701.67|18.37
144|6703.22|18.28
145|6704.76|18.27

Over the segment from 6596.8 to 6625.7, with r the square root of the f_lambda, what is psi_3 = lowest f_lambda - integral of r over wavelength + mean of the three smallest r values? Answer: -109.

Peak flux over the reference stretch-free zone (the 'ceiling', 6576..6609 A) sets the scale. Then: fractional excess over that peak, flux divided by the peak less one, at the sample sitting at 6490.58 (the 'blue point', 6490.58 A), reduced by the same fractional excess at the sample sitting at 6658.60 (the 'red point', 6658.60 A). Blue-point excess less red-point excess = 0.03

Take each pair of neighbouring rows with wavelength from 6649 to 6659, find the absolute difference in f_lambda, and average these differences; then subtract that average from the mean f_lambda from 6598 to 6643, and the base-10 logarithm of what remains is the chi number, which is 1.33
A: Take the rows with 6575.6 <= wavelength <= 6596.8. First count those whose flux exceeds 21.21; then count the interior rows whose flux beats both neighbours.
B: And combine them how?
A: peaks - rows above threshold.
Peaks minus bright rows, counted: -13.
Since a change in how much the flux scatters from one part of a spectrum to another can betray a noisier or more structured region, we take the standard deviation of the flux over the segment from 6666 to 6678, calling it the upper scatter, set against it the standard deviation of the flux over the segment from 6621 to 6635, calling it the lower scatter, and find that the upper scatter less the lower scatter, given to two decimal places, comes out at -0.03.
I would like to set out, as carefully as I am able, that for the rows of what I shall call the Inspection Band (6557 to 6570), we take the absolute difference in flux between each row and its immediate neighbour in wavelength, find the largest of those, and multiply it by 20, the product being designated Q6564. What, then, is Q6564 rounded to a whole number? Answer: 2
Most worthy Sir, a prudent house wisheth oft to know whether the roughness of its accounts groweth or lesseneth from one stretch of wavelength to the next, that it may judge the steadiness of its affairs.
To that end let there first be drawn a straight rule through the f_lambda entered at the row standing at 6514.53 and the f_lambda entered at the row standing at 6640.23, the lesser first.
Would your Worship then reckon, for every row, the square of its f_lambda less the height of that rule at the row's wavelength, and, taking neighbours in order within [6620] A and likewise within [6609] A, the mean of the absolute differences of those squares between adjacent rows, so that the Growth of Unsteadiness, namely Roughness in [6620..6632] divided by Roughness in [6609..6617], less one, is 2.9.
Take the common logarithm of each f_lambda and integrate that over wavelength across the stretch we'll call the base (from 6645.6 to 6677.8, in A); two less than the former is 40.5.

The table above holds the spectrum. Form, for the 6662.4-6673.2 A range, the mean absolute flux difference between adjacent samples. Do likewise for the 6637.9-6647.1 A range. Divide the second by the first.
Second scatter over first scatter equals 1.19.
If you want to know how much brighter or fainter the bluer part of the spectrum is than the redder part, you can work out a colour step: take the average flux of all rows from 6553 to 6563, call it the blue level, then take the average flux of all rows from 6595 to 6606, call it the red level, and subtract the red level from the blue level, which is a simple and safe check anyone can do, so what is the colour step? -1.0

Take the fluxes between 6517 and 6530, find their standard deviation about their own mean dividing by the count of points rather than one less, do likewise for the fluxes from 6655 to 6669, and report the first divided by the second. 1.7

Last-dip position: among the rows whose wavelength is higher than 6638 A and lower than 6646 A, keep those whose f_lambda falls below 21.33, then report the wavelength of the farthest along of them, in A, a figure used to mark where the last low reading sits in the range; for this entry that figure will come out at 6644.82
